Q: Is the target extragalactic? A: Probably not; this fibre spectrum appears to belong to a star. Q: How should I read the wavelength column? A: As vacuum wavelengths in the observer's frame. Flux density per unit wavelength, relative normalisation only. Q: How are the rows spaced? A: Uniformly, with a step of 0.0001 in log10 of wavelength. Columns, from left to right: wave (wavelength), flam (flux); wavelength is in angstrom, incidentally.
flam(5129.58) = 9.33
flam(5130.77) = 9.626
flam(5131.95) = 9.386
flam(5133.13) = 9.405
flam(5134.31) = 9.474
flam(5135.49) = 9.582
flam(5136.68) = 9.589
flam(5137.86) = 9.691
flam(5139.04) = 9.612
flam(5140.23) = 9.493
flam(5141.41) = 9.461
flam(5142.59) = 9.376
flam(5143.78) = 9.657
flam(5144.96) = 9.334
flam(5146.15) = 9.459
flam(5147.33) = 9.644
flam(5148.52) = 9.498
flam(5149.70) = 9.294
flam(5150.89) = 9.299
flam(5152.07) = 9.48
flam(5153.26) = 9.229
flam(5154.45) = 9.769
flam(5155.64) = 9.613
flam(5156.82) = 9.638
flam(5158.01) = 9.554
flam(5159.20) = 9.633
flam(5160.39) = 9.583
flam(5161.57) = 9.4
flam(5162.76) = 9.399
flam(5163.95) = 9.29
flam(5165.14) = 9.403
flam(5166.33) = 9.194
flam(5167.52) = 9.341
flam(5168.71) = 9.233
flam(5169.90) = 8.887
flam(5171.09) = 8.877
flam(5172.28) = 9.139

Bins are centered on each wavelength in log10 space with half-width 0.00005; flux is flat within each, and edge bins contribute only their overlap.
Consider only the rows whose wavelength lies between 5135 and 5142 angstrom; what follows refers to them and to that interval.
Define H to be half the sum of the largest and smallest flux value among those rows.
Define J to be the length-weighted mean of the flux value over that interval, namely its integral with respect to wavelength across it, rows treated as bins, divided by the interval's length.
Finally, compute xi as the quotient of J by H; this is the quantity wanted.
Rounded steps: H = 9.58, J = 9.57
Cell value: 0.999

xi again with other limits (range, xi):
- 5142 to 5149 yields 0.999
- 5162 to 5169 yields 1.001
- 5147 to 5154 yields 0.996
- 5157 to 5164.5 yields 1.003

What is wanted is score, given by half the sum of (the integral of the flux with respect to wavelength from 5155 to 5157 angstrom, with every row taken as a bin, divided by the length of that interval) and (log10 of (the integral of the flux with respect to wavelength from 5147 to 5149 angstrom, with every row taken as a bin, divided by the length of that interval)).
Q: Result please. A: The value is 5.313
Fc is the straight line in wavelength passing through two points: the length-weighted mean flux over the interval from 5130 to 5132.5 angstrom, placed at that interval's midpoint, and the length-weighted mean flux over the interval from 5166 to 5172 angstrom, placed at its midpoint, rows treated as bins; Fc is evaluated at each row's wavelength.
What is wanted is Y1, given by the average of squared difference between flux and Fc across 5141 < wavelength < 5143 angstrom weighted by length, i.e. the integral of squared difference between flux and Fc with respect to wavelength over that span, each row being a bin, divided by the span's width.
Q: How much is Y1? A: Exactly 0.00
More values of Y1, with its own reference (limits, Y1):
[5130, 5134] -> 0.01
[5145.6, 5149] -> 0.06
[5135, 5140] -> 0.04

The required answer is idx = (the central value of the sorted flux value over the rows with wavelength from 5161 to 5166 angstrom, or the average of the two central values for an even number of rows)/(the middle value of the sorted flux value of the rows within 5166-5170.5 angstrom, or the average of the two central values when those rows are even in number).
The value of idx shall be 1.02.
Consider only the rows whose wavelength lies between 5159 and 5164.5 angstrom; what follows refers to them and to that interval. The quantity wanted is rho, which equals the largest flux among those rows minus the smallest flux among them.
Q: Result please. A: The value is 0.34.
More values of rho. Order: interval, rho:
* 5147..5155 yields 0.54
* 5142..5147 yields 0.32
